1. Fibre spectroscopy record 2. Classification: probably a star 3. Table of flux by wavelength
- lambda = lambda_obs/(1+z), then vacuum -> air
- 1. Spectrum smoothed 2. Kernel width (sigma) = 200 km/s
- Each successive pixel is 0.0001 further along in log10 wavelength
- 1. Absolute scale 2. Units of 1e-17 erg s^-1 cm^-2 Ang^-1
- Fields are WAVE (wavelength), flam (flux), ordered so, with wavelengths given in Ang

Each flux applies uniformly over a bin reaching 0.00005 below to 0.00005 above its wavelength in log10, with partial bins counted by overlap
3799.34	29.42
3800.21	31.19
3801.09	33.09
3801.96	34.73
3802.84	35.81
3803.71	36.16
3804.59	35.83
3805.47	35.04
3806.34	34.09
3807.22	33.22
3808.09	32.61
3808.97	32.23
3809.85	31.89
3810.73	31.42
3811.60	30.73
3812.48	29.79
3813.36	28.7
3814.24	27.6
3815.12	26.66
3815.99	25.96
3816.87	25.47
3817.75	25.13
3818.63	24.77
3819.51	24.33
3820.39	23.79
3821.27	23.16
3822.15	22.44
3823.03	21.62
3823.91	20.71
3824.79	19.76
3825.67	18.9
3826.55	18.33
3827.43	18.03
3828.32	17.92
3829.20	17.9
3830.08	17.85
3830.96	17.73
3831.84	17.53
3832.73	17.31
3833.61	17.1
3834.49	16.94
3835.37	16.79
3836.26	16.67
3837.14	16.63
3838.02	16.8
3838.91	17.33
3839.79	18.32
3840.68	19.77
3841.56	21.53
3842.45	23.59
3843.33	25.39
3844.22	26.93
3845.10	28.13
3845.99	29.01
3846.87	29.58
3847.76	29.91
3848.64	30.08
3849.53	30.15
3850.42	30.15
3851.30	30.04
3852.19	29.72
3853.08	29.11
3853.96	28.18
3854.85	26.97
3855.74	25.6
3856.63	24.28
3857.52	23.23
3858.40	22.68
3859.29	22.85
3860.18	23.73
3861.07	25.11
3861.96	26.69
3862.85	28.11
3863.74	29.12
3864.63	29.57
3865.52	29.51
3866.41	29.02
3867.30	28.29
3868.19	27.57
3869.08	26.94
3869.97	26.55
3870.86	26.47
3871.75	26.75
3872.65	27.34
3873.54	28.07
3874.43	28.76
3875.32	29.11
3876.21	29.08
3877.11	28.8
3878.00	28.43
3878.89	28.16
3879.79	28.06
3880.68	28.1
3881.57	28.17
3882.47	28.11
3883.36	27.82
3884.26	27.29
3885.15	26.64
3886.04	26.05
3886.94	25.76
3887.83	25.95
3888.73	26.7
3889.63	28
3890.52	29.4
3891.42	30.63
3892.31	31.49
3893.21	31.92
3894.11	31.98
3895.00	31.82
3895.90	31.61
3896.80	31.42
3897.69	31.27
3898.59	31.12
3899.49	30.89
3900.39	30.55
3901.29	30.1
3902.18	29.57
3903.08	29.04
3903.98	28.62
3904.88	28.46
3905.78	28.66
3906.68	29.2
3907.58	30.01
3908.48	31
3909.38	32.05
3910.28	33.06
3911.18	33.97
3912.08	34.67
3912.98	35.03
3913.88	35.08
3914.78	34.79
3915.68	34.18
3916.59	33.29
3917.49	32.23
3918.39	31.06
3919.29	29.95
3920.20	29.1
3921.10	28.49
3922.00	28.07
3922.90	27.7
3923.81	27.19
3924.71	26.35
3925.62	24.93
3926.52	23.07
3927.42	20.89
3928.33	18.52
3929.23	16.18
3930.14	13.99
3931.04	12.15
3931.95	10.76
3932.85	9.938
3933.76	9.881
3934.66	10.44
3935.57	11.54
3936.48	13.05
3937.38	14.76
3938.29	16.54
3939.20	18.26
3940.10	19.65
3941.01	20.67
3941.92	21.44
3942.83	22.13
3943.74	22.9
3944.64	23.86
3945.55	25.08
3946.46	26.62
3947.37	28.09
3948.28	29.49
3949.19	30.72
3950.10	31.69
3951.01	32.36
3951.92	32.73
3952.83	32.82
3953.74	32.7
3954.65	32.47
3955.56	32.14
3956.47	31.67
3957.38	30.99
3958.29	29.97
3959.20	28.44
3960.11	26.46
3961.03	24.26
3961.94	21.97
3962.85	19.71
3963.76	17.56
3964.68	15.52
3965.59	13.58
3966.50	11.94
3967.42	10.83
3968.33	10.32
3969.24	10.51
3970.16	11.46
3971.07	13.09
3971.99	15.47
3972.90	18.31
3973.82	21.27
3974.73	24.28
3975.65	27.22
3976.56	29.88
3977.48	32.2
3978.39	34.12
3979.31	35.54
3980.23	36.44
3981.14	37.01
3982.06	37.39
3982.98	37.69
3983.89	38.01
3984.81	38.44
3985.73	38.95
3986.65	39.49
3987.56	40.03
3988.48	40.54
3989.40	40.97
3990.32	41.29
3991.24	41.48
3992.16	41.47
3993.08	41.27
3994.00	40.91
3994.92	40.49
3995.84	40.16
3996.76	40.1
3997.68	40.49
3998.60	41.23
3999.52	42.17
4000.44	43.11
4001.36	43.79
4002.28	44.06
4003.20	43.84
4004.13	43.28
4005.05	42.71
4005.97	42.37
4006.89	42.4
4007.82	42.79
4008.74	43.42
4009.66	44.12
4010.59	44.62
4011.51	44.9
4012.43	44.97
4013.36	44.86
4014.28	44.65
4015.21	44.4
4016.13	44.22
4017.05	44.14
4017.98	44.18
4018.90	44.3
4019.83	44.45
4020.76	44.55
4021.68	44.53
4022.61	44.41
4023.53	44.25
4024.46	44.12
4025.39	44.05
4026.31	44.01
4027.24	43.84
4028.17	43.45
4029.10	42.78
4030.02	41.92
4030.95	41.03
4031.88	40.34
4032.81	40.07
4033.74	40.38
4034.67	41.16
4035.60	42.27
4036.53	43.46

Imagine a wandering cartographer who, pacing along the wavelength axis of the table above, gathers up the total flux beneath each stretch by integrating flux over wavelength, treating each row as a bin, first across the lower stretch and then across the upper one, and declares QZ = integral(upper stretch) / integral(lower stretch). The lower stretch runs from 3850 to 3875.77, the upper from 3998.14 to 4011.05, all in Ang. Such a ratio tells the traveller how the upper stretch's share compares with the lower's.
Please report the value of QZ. 0.8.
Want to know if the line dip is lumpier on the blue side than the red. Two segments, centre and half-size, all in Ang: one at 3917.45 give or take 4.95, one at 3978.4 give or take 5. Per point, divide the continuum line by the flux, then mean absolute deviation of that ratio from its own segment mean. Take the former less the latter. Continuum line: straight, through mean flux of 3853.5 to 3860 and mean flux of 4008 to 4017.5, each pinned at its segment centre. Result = -0.1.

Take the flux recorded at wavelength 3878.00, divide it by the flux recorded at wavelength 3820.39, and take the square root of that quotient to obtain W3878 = 1.09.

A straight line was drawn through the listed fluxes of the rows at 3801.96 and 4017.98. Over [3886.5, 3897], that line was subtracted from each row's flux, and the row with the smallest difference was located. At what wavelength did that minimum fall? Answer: 3886.94 Ang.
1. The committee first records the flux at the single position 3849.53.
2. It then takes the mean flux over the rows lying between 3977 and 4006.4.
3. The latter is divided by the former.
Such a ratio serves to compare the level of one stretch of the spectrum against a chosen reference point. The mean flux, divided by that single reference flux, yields 1.3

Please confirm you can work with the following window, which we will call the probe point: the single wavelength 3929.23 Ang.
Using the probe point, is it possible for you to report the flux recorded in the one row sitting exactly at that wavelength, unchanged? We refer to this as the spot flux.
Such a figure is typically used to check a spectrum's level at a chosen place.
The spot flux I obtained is 16.18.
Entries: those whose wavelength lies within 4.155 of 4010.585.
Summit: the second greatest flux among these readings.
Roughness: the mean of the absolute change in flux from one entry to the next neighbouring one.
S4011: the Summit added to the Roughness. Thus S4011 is 45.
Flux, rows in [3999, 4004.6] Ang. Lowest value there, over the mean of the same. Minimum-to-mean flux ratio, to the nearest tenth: 1.0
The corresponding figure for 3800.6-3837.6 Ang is 0.7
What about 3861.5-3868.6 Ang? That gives 0.9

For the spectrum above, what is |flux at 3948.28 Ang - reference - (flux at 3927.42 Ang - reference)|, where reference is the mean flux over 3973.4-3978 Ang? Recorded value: 8.6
